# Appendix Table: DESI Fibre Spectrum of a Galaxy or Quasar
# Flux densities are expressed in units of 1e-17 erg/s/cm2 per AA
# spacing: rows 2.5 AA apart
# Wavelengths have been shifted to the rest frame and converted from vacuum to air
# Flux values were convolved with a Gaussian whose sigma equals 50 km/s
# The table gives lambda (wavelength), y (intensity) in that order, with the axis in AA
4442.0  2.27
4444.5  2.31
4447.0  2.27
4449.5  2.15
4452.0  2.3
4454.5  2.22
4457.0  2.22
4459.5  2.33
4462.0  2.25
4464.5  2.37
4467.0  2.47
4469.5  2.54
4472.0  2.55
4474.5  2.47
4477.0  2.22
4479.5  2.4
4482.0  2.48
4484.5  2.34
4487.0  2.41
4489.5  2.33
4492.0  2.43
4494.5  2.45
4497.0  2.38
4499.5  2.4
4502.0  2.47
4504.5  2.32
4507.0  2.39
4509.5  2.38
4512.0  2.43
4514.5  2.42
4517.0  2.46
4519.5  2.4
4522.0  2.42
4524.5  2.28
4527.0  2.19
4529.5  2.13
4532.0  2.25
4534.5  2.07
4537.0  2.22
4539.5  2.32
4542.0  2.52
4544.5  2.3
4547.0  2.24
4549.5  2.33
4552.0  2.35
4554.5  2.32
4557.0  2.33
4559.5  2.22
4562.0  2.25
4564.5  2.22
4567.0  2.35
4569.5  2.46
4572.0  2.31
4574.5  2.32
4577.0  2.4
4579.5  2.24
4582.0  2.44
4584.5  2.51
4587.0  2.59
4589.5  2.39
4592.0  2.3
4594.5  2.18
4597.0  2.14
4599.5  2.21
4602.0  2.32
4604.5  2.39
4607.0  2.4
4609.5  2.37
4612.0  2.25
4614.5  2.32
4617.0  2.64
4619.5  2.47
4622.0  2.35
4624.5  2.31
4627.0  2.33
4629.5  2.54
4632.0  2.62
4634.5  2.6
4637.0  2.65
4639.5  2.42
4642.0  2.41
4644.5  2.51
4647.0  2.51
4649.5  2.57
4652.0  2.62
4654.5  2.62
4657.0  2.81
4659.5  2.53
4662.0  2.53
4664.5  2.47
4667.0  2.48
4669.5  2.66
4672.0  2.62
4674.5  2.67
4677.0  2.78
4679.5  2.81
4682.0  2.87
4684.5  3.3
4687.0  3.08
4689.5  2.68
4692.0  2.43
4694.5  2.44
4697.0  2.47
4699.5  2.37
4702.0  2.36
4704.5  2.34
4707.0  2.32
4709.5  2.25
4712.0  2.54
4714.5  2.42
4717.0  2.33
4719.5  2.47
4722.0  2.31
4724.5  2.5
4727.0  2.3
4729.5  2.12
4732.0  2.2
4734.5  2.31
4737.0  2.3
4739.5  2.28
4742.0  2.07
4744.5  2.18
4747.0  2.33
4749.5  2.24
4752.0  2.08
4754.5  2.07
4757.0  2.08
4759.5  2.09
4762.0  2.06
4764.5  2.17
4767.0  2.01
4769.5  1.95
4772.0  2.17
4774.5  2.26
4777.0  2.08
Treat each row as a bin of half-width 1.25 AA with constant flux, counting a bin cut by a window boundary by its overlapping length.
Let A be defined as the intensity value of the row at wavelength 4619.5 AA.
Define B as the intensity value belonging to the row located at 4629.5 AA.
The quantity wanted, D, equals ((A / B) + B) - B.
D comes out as 0.97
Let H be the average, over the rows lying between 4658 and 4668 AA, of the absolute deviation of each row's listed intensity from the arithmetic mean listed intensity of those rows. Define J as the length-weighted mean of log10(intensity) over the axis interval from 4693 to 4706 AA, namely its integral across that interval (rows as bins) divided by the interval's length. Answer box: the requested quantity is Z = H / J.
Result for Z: 0.07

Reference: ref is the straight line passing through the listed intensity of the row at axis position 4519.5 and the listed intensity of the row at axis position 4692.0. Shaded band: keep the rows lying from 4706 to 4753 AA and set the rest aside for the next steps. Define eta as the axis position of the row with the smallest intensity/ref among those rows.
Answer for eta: 4742.0 AA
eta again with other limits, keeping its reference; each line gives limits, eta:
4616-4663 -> 4624.5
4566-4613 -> 4597.0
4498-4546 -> 4534.5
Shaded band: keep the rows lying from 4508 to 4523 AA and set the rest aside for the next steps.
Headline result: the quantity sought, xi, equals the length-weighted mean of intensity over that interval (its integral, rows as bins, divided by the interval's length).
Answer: 2.42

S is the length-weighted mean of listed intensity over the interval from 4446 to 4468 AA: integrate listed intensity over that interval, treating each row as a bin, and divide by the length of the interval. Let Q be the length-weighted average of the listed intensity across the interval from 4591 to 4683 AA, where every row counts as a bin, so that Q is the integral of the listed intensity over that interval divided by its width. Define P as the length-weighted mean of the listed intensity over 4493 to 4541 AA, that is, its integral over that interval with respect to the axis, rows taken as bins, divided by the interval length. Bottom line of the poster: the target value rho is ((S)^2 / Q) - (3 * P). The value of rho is -4.9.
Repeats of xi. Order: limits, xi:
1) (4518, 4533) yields 2.28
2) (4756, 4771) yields 2.06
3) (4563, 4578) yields 2.34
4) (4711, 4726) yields 2.42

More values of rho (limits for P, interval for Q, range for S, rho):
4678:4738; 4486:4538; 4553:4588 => -5.1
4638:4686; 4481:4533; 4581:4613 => -5.6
